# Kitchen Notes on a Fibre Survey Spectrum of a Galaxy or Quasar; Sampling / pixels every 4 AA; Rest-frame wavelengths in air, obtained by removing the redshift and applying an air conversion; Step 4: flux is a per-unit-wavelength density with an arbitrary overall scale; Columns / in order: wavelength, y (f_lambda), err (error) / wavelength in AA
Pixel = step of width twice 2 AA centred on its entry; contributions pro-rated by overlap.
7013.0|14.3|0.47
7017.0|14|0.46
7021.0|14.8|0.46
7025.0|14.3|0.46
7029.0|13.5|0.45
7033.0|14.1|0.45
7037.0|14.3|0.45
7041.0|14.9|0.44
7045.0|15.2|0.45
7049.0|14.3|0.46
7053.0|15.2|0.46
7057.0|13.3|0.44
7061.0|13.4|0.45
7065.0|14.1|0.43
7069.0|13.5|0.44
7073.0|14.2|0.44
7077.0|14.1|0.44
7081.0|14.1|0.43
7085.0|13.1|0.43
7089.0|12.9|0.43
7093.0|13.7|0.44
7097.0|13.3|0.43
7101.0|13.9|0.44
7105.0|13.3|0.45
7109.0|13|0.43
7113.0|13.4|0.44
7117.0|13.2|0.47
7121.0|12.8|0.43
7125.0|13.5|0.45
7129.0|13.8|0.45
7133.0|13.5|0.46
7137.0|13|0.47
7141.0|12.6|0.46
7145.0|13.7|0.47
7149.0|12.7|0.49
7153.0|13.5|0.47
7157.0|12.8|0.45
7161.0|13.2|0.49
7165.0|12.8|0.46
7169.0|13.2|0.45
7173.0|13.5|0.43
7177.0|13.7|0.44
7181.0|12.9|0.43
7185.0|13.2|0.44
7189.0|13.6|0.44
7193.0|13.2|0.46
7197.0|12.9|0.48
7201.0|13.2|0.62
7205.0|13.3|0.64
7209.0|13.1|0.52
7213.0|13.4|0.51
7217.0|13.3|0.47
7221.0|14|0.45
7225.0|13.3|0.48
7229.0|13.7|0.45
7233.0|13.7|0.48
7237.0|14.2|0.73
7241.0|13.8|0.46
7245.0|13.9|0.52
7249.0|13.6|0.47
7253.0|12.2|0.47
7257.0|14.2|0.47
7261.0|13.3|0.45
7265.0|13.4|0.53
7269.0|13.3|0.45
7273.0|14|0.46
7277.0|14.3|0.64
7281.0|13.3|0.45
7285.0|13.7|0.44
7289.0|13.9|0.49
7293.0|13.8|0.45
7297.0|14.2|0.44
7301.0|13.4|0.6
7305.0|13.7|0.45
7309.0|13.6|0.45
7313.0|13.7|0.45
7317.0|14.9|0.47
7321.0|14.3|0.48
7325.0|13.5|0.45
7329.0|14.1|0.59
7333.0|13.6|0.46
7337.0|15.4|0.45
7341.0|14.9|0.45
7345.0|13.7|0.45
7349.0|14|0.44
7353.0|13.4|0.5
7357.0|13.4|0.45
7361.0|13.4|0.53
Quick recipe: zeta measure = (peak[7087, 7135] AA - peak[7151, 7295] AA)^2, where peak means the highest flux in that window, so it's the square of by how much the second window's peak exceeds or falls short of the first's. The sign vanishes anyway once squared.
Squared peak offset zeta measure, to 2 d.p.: 0.16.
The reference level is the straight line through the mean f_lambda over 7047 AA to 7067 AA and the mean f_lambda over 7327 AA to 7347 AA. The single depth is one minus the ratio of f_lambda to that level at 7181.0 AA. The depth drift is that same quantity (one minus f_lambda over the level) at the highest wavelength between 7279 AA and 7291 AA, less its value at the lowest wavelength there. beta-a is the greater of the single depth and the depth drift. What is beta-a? 0.09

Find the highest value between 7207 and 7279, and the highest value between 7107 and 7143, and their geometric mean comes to 14.0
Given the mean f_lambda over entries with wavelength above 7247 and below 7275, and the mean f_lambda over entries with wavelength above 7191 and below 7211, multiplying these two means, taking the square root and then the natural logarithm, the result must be 2.587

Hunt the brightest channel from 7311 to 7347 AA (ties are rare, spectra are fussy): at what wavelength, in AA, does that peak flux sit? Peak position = 7337.0 AA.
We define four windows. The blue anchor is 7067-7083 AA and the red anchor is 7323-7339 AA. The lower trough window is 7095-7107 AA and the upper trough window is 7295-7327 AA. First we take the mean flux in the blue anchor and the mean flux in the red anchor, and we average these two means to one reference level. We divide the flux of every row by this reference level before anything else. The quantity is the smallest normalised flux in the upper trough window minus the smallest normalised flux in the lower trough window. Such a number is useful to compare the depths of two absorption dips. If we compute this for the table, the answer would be 0.01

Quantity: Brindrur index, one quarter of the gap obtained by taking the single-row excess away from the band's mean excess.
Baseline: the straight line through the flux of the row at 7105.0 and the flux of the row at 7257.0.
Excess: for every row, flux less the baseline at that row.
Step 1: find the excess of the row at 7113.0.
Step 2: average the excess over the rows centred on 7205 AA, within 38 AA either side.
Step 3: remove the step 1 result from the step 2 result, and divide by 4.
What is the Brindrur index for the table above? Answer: -0.1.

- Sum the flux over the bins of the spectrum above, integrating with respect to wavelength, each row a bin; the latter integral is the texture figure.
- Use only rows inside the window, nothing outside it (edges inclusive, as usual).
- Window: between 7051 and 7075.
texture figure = 335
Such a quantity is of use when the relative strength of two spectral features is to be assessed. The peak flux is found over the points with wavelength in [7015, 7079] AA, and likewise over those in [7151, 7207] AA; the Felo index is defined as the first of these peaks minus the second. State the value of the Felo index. 1.5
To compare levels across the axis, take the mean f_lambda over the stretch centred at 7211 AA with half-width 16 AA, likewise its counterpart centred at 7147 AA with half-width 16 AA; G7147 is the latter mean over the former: 0.99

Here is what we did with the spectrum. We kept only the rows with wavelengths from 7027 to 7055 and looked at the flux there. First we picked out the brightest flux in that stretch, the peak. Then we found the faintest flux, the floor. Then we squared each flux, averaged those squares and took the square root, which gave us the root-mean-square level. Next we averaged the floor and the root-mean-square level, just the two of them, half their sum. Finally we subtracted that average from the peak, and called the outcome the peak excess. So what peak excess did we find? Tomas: 1.19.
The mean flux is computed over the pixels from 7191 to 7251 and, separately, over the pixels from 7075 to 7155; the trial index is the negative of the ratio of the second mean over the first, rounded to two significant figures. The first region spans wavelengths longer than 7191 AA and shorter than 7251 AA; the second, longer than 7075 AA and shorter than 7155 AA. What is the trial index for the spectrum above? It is -0.99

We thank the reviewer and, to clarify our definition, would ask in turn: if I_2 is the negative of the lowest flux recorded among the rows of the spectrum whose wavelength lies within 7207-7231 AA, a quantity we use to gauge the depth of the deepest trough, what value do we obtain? -13.1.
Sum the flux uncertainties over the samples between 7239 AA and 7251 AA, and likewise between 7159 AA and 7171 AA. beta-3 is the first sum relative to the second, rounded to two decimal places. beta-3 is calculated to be 1.04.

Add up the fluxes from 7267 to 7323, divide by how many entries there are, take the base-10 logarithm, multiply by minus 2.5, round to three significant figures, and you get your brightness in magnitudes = -2.85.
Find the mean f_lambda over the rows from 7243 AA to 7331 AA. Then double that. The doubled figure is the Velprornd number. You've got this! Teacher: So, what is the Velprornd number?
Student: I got 27.5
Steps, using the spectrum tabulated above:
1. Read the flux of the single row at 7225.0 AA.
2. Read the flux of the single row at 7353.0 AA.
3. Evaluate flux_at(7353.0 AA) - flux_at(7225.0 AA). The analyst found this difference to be 0.10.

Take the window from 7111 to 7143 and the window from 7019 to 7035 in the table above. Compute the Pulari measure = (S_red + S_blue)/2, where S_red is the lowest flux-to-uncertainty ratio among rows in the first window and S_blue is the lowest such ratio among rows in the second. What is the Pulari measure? 29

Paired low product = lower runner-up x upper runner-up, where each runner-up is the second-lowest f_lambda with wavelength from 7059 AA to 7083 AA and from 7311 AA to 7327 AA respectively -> 185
